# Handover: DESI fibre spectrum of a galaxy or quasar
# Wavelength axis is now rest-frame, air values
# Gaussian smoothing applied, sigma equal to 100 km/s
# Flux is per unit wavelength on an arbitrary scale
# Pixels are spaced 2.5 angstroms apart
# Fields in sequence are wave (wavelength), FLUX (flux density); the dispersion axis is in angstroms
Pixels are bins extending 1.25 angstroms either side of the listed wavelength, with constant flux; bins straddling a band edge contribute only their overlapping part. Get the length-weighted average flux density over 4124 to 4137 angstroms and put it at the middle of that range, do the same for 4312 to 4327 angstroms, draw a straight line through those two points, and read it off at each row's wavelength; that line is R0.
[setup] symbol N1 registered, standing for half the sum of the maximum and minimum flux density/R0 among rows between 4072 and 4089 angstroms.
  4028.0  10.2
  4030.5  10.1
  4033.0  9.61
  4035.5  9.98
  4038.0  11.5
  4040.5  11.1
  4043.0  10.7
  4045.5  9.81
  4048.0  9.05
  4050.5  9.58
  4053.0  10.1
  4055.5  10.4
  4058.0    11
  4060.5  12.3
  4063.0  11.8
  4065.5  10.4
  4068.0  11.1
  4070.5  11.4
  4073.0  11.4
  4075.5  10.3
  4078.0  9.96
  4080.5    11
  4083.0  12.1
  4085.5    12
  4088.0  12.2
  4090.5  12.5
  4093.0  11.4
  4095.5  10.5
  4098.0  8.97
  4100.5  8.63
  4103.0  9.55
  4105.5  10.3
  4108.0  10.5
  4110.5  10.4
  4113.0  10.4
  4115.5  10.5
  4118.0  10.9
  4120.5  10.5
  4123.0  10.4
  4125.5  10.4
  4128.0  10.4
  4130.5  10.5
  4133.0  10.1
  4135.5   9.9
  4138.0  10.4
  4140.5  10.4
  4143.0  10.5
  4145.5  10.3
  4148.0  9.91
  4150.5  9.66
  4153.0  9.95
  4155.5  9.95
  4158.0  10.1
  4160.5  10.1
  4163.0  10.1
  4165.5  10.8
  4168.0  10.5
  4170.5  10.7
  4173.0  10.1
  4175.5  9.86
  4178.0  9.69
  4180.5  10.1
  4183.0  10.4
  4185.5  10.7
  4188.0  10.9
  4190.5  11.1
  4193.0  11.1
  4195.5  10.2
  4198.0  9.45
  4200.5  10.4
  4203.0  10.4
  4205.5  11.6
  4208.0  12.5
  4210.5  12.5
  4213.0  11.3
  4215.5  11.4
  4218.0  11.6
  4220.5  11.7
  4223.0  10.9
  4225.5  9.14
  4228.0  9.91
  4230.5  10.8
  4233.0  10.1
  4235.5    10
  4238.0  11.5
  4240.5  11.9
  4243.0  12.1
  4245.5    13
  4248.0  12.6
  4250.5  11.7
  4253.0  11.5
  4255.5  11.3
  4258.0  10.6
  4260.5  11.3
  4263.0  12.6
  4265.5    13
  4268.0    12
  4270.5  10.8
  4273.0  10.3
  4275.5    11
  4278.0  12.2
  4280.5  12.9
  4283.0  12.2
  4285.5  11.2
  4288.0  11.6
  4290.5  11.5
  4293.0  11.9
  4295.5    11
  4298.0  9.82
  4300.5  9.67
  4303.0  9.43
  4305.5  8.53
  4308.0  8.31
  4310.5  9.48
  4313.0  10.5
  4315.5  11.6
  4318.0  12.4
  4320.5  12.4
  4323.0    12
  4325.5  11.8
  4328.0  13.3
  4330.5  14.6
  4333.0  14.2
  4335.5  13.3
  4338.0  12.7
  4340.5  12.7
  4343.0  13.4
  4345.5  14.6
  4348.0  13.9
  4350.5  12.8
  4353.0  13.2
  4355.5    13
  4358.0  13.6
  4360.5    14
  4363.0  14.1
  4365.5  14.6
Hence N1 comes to 1.12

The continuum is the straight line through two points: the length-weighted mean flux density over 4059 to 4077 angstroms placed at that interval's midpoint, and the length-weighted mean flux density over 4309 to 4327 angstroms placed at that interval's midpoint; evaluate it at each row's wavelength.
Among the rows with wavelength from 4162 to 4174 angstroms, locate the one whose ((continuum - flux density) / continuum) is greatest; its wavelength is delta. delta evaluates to 4173.0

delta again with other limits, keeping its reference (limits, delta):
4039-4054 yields 4048.0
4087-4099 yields 4098.0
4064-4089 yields 4078.0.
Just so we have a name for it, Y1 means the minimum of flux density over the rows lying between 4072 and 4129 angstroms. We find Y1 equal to 8.63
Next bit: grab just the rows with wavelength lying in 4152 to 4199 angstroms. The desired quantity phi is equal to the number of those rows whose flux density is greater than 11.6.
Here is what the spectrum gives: 0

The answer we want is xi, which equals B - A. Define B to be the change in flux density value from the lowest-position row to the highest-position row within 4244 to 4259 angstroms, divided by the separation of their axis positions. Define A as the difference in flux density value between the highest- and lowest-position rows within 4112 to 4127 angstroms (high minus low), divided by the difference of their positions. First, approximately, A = 0.00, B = -0.19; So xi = -0.2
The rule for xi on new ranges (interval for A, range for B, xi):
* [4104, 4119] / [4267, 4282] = 0.0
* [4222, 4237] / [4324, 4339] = 0.1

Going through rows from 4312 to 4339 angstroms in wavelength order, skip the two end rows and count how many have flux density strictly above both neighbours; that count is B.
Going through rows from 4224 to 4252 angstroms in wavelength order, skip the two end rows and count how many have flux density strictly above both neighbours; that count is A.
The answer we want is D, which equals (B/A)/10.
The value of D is 0.050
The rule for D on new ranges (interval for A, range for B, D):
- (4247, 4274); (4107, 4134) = 0.200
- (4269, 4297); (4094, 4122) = 0.067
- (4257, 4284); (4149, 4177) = 0.100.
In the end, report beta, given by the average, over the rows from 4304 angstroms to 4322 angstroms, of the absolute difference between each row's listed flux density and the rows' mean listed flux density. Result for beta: 1.45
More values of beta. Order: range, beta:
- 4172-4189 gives 0.36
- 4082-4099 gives 0.94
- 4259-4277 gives 0.82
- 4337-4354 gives 0.55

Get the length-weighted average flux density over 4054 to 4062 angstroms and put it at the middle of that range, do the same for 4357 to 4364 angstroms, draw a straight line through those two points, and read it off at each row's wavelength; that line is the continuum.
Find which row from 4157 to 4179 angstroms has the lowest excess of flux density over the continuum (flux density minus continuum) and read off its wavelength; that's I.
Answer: 4178.0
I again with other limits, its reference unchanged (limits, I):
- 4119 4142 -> 4135.5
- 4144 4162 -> 4150.5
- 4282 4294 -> 4285.5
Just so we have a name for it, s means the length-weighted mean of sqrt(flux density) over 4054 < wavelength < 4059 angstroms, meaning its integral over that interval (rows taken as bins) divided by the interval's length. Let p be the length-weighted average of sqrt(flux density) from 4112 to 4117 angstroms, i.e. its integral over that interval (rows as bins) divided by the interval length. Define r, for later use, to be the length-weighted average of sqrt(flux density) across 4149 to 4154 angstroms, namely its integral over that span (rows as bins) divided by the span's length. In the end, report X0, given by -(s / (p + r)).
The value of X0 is -0.513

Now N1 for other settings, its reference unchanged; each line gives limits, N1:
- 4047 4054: 1.00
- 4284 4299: 0.93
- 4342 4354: 1.14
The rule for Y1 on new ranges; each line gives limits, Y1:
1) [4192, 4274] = 9.14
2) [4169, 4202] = 9.45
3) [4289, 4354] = 8.31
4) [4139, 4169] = 9.66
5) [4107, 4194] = 9.66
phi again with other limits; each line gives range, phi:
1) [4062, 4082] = 1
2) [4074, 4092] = 4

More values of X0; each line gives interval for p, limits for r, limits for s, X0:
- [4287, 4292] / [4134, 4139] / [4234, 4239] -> -0.496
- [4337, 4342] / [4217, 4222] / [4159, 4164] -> -0.456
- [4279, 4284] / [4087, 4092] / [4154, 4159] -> -0.449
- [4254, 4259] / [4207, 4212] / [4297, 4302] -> -0.456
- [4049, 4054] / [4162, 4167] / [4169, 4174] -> -0.507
